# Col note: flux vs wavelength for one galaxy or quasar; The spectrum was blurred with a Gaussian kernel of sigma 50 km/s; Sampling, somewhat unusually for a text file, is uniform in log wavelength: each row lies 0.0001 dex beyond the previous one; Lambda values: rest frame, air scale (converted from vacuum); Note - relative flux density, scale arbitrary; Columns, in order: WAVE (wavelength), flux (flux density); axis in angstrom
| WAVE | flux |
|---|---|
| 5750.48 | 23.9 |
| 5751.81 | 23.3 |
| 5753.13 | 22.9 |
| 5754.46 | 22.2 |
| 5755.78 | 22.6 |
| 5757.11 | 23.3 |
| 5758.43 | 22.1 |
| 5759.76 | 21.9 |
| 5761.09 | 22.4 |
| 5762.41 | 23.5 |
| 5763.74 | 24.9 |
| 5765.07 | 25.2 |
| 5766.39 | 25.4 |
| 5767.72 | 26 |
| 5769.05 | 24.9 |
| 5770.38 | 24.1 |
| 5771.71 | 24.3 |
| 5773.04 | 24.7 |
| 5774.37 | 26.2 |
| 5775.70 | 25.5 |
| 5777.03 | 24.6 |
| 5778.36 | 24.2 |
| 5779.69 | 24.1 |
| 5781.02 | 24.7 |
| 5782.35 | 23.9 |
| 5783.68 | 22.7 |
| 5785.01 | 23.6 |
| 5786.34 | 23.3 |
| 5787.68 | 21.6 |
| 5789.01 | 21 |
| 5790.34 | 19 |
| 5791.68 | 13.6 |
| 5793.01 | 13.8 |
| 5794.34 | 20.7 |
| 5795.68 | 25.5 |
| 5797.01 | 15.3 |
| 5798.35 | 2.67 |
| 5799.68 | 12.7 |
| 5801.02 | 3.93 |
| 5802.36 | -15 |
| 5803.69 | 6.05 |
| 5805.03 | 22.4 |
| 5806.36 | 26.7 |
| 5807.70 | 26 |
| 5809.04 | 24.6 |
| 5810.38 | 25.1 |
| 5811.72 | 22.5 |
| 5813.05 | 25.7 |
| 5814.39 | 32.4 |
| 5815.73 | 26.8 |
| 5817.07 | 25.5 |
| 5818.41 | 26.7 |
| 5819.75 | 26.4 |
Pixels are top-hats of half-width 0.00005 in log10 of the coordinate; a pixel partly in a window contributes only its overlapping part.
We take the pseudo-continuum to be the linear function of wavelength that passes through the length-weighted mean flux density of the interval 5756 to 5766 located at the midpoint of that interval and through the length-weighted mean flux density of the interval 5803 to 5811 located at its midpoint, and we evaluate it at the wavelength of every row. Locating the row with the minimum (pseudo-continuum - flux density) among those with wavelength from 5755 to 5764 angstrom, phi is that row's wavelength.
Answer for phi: 5763.74 angstrom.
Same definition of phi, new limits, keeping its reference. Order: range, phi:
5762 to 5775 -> 5774.37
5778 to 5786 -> 5781.02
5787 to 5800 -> 5795.68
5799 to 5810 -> 5806.36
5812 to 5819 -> 5814.39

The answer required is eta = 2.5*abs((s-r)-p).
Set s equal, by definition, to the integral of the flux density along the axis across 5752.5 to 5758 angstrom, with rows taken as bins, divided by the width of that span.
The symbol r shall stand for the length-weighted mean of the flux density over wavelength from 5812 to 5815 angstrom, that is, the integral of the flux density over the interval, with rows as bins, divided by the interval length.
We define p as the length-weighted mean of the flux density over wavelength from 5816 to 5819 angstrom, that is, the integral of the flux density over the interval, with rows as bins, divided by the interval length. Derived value 79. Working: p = 26.2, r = 28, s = 22.7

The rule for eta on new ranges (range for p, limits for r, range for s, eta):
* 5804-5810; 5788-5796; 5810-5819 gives 40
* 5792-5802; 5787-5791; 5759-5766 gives 24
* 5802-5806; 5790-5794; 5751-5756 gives 1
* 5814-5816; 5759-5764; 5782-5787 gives 73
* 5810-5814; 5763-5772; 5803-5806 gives 87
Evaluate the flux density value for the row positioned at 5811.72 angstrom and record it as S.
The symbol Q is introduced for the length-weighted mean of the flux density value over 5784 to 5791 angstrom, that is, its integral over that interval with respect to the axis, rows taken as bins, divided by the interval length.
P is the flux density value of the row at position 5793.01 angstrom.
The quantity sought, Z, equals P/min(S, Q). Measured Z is 0.63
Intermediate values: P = 13.8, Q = 22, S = 22.5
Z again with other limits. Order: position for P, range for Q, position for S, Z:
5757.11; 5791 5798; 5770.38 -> 1.36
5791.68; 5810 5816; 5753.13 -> 0.59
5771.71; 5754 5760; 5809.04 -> 1.08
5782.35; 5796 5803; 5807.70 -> 4.72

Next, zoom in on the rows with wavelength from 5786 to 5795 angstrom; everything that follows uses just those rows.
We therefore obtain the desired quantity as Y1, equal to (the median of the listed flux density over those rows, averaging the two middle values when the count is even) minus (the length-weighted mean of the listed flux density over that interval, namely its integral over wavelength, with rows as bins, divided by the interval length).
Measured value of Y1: 1.9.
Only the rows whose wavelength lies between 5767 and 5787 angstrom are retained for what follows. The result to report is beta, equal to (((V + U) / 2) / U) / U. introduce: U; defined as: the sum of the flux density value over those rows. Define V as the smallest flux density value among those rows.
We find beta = 0.0014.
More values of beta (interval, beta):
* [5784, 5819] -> 0.0010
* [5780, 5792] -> 0.0028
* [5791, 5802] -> 0.0047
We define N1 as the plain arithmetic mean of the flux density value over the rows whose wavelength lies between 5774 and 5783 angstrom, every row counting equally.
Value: 24.7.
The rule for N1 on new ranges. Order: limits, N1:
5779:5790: 23.1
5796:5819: 18.2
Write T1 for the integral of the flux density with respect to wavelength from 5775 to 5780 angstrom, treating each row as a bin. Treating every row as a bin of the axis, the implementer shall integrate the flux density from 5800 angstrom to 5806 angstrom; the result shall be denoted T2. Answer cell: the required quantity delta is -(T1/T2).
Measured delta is -3.43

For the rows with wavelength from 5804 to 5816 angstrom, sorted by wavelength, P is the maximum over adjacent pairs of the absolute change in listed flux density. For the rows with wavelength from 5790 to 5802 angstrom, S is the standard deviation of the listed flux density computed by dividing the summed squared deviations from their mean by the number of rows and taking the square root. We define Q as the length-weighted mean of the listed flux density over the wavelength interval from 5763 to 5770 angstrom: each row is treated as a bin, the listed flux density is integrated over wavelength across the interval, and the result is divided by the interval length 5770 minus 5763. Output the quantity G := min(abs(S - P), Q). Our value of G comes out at 0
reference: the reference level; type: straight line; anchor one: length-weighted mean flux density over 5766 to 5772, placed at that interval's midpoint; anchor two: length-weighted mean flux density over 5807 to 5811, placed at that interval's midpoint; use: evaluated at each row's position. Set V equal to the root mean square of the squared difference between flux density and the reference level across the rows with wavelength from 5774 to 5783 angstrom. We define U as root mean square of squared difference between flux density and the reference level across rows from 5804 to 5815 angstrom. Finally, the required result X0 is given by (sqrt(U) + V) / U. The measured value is 0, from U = 19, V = 1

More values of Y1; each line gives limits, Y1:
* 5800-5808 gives 3.2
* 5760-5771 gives 0.5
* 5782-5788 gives 0.3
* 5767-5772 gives -0.2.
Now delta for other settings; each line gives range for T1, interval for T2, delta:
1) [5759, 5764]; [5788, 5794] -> -1.10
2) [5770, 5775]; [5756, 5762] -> -0.92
